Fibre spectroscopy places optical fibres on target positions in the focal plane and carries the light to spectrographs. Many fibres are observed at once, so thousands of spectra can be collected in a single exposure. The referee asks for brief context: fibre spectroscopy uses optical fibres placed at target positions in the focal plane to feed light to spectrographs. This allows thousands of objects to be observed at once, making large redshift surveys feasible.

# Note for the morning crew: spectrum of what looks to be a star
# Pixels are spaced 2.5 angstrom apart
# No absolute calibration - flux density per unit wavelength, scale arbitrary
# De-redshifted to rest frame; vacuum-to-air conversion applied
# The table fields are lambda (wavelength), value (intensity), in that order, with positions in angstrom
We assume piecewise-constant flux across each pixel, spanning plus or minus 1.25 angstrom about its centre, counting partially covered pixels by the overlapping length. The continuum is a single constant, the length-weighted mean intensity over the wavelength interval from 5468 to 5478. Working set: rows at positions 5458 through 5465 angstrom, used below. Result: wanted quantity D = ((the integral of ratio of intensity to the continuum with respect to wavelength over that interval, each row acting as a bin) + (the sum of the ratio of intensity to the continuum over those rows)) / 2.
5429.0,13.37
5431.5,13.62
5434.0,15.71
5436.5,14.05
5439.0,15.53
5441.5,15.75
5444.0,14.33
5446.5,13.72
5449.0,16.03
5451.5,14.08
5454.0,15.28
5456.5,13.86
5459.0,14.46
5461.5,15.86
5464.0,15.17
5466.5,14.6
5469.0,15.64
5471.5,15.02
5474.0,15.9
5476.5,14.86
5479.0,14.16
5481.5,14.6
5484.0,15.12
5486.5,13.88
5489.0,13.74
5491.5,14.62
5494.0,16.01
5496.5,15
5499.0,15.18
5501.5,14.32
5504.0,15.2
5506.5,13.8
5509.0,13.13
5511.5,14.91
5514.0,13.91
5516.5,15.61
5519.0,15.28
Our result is 4.96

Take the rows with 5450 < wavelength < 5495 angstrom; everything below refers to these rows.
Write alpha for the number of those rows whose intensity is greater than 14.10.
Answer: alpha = 14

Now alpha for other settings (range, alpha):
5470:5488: 6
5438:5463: 7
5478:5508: 9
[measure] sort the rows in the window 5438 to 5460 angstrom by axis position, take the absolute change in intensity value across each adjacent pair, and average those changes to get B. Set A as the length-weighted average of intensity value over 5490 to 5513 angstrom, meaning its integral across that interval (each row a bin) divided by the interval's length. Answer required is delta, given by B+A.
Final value 15.9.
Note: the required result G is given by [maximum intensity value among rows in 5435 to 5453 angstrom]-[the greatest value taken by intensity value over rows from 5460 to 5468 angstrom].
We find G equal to 0.17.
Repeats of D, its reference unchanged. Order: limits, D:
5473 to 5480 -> 4.89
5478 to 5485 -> 4.77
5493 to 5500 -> 5.02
